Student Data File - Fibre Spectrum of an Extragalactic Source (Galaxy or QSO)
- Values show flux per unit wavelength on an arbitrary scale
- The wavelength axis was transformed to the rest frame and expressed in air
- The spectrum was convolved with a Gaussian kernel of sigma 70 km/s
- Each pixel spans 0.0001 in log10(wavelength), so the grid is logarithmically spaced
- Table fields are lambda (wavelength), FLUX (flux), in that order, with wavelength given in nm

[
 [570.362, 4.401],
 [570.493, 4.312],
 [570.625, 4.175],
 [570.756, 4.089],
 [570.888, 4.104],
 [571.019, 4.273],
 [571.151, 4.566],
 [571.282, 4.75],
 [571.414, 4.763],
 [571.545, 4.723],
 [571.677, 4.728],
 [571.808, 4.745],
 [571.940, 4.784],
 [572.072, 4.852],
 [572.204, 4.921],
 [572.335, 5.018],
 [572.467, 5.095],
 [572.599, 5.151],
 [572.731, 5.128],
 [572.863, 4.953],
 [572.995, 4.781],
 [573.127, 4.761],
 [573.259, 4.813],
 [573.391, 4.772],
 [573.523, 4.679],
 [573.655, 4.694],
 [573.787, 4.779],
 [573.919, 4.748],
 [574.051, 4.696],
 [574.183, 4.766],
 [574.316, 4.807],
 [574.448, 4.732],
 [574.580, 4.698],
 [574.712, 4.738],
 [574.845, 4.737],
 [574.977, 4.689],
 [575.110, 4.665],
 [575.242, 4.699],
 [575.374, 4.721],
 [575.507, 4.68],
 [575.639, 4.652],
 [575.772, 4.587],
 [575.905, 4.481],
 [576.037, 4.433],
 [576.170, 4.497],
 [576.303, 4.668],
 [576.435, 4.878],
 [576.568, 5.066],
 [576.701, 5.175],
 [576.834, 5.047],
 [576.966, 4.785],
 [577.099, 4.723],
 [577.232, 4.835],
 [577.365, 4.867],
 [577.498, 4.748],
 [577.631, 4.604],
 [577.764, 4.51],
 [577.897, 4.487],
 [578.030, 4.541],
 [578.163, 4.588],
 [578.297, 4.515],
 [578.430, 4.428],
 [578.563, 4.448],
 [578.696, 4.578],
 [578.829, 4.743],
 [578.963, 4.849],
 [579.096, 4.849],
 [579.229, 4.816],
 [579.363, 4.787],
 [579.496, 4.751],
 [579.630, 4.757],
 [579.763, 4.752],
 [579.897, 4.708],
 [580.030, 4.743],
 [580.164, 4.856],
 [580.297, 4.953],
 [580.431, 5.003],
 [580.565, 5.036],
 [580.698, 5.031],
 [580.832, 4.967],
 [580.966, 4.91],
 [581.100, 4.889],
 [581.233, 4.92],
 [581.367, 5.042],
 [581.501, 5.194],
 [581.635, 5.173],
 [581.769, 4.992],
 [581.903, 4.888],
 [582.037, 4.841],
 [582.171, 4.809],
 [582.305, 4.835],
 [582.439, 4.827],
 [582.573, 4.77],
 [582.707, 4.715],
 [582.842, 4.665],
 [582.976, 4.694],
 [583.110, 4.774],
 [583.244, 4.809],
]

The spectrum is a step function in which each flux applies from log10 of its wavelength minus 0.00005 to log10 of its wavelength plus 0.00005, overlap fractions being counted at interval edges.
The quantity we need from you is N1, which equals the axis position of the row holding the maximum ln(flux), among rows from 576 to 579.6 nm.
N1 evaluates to 576.701 nm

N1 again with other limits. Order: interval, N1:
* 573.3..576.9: 576.701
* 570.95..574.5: 572.599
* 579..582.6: 581.501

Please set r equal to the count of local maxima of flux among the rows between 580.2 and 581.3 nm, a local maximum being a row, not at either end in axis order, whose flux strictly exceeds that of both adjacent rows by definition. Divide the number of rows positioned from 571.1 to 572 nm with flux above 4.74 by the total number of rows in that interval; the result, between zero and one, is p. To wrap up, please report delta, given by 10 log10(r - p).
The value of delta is -4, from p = 0.6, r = 1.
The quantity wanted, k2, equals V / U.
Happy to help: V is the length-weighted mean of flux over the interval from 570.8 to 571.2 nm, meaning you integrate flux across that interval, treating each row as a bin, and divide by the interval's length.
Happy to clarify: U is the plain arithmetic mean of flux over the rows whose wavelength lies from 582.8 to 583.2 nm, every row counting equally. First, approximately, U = 4.71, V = 4.3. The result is 0.91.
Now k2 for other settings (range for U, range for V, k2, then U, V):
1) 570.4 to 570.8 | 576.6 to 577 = 1.20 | 4.19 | 5.0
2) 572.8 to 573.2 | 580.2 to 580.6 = 1.03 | 4.83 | 5.0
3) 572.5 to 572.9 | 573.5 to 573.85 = 0.93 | 5.08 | 4.7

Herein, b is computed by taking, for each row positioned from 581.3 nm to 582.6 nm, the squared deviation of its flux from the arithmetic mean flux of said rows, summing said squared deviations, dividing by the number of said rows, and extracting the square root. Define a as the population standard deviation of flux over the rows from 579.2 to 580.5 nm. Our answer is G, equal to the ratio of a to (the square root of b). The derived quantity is 0.2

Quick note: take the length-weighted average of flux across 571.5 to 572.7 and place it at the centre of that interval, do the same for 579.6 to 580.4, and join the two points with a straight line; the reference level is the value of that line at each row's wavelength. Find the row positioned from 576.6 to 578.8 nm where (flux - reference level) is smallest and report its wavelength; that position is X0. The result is 578.430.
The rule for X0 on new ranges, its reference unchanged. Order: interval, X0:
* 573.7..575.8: 575.772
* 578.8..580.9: 579.897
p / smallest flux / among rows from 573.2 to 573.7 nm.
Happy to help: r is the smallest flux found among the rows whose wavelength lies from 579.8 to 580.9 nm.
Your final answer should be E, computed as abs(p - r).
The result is 0.029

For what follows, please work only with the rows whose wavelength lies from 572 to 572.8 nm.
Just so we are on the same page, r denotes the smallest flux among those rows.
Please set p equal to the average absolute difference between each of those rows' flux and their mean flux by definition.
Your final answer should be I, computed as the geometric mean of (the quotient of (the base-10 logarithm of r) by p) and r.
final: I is 5.9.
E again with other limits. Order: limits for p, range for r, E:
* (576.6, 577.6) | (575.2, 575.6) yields 0.043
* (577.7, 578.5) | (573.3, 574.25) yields 0.251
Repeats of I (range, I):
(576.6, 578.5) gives 4.0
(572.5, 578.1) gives 4.8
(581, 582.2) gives 5.4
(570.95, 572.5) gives 4.4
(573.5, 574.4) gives 8.7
